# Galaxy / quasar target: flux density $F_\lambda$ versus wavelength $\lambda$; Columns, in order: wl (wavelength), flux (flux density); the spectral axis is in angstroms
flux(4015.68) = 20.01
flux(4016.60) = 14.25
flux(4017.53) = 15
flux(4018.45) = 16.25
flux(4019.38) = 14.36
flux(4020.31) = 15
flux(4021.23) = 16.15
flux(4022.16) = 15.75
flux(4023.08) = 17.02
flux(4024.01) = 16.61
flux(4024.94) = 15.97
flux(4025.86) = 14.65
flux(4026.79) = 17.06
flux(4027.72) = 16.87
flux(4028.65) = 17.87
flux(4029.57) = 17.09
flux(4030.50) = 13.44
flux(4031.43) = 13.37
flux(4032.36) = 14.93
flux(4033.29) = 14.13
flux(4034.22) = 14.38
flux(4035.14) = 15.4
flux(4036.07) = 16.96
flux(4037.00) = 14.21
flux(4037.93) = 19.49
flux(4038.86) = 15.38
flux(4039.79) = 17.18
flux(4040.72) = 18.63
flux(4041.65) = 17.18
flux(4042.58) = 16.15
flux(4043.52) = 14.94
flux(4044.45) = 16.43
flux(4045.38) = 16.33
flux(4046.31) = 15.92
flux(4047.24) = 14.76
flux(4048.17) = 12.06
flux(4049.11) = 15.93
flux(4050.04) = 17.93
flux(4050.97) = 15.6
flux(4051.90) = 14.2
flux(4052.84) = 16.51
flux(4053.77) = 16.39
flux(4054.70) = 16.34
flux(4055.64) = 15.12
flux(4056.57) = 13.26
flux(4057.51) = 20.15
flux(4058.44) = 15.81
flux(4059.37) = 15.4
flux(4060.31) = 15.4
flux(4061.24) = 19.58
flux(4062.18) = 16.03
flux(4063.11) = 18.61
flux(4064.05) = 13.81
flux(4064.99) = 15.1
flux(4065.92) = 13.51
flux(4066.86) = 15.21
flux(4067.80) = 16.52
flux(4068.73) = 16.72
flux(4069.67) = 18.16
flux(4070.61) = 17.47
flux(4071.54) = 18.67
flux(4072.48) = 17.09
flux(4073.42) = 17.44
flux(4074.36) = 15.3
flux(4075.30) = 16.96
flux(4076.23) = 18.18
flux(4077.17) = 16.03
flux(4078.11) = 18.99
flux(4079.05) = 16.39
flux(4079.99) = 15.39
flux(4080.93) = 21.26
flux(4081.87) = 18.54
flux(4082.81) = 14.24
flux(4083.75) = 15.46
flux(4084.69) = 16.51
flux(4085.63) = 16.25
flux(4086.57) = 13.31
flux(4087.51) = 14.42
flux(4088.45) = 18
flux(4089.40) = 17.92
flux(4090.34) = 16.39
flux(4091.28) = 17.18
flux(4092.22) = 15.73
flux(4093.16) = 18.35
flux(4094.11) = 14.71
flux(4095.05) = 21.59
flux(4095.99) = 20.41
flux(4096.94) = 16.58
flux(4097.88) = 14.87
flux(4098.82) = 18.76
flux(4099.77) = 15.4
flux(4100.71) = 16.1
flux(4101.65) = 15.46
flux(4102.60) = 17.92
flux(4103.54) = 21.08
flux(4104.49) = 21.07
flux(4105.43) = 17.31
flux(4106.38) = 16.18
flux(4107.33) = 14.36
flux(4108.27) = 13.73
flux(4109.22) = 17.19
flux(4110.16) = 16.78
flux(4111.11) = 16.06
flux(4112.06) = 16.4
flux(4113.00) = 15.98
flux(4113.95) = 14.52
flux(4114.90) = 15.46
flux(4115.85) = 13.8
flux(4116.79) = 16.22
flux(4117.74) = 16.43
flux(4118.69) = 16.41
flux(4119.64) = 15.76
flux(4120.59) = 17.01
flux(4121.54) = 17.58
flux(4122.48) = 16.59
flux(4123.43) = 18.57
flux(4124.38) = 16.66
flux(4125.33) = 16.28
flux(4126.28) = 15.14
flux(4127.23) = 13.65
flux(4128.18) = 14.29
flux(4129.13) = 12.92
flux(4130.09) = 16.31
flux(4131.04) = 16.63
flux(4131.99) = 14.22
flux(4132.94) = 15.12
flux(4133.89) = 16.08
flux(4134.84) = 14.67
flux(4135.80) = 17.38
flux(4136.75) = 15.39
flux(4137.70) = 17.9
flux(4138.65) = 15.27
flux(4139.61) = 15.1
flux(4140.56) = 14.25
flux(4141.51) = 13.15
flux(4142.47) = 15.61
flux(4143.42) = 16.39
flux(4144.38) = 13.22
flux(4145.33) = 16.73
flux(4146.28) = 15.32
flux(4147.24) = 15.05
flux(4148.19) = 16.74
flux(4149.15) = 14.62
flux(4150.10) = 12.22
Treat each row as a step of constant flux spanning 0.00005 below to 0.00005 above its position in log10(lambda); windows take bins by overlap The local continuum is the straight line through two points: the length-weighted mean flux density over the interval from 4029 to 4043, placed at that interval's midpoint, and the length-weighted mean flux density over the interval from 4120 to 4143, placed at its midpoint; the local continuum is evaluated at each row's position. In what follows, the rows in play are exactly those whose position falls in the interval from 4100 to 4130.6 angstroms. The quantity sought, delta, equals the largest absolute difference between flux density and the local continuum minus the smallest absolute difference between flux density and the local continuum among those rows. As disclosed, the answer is 5.3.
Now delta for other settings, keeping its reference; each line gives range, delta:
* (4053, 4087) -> 5.5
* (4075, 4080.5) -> 3.0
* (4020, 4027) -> 1.2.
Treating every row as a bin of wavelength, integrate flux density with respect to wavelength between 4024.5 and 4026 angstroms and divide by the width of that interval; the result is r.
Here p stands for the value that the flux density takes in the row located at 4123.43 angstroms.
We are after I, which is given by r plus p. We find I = 34.1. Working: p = 18.57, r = 15.5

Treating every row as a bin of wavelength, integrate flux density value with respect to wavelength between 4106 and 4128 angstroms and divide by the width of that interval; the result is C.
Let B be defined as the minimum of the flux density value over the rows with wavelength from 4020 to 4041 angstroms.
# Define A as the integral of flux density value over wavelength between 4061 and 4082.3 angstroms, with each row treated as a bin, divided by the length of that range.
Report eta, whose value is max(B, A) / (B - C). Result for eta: -6.6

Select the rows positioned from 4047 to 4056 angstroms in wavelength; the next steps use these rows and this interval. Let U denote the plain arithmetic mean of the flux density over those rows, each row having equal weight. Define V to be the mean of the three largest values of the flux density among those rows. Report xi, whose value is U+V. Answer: 32.4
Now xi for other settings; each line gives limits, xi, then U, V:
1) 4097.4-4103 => 34.0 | 16.4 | 17.6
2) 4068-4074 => 35.7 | 17.6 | 18.1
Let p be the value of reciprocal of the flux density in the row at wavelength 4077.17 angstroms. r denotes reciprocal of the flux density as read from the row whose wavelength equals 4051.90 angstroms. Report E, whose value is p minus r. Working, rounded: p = 0.062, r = 0.0704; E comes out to -0.008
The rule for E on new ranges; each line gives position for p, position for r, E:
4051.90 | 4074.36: 0.005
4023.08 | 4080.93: 0.012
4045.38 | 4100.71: -0.001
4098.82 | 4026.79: -0.005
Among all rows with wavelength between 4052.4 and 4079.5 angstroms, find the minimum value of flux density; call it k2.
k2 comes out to 13.26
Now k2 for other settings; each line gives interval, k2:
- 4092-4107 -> 14.71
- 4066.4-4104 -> 13.31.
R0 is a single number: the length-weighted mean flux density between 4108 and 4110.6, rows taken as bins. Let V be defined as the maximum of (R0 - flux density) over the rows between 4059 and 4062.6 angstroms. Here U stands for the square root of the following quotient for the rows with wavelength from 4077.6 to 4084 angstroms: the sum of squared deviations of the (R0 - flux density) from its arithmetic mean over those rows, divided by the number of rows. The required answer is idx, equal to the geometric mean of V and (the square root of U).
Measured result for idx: 1.0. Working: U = 2.31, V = 0.7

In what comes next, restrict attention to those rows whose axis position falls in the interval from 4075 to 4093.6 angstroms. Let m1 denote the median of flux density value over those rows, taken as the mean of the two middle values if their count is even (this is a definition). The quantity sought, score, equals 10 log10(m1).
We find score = 12.2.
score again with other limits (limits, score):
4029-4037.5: 11.6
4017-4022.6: 11.9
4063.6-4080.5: 12.2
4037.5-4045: 12.3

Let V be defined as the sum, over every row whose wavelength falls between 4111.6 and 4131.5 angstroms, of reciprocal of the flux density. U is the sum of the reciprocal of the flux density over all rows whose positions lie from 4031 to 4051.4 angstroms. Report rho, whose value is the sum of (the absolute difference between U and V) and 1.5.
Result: 1.6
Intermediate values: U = 1.4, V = 1.3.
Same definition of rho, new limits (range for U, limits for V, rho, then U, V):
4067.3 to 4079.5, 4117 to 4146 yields 2.7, 0.8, 1.9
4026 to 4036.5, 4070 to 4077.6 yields 1.7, 0.7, 0.5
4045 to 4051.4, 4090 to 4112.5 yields 2.5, 0.5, 1.4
